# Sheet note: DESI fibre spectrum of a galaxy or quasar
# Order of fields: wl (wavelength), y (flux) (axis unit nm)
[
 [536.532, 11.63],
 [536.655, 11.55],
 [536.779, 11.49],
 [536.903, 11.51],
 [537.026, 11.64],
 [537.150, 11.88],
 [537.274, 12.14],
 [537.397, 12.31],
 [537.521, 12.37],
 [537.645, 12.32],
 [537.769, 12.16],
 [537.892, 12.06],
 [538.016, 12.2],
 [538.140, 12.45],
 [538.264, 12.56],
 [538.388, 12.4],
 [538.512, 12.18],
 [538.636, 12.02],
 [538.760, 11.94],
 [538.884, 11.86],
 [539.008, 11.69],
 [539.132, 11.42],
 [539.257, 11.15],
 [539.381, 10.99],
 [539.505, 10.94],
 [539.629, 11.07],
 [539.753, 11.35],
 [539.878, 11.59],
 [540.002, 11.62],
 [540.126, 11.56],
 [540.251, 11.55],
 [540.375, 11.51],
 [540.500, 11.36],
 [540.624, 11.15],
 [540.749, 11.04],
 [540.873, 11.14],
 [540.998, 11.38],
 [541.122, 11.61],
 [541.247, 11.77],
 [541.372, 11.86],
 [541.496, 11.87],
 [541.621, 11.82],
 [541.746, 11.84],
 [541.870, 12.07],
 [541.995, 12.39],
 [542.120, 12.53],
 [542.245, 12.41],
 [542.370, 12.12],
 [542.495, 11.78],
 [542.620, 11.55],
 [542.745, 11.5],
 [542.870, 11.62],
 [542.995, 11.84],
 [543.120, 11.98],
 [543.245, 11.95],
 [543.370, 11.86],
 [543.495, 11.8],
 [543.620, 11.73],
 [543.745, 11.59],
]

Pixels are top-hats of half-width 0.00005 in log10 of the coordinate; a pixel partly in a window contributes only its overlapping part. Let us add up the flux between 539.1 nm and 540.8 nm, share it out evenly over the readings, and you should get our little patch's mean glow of 11.3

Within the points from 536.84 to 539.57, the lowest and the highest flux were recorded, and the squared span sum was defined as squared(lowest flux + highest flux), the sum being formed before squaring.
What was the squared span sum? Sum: 552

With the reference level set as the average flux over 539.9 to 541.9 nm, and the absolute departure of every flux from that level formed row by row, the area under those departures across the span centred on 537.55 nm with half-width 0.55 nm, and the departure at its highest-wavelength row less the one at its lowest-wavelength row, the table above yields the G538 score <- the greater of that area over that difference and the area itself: 1.1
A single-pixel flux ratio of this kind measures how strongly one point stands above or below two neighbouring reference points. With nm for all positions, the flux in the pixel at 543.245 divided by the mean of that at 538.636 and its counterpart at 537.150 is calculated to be 1.00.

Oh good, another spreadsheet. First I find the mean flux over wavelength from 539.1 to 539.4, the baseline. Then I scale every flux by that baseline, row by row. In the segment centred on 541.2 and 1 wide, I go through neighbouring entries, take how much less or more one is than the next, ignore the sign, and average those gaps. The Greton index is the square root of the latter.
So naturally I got 0.106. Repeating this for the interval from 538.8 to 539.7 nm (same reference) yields 0.125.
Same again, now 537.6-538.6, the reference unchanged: 0.121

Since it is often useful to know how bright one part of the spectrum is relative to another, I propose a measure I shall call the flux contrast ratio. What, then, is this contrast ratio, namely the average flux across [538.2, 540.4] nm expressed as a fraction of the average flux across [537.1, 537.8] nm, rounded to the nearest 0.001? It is 0.954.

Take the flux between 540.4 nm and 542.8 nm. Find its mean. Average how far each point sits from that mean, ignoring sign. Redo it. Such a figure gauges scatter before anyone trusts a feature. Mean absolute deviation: 0.34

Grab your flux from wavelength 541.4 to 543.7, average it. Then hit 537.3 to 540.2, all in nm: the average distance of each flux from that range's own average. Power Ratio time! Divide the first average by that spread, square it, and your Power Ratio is 761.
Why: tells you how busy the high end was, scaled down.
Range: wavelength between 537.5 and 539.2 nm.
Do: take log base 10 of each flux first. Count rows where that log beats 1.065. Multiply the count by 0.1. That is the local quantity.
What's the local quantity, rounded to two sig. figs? 1.3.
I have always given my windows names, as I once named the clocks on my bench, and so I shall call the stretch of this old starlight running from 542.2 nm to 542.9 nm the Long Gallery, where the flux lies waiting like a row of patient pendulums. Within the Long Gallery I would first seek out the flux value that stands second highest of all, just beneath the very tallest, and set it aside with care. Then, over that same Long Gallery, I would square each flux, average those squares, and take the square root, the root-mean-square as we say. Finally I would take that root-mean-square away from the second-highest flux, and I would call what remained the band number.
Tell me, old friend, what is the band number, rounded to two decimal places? 0.29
